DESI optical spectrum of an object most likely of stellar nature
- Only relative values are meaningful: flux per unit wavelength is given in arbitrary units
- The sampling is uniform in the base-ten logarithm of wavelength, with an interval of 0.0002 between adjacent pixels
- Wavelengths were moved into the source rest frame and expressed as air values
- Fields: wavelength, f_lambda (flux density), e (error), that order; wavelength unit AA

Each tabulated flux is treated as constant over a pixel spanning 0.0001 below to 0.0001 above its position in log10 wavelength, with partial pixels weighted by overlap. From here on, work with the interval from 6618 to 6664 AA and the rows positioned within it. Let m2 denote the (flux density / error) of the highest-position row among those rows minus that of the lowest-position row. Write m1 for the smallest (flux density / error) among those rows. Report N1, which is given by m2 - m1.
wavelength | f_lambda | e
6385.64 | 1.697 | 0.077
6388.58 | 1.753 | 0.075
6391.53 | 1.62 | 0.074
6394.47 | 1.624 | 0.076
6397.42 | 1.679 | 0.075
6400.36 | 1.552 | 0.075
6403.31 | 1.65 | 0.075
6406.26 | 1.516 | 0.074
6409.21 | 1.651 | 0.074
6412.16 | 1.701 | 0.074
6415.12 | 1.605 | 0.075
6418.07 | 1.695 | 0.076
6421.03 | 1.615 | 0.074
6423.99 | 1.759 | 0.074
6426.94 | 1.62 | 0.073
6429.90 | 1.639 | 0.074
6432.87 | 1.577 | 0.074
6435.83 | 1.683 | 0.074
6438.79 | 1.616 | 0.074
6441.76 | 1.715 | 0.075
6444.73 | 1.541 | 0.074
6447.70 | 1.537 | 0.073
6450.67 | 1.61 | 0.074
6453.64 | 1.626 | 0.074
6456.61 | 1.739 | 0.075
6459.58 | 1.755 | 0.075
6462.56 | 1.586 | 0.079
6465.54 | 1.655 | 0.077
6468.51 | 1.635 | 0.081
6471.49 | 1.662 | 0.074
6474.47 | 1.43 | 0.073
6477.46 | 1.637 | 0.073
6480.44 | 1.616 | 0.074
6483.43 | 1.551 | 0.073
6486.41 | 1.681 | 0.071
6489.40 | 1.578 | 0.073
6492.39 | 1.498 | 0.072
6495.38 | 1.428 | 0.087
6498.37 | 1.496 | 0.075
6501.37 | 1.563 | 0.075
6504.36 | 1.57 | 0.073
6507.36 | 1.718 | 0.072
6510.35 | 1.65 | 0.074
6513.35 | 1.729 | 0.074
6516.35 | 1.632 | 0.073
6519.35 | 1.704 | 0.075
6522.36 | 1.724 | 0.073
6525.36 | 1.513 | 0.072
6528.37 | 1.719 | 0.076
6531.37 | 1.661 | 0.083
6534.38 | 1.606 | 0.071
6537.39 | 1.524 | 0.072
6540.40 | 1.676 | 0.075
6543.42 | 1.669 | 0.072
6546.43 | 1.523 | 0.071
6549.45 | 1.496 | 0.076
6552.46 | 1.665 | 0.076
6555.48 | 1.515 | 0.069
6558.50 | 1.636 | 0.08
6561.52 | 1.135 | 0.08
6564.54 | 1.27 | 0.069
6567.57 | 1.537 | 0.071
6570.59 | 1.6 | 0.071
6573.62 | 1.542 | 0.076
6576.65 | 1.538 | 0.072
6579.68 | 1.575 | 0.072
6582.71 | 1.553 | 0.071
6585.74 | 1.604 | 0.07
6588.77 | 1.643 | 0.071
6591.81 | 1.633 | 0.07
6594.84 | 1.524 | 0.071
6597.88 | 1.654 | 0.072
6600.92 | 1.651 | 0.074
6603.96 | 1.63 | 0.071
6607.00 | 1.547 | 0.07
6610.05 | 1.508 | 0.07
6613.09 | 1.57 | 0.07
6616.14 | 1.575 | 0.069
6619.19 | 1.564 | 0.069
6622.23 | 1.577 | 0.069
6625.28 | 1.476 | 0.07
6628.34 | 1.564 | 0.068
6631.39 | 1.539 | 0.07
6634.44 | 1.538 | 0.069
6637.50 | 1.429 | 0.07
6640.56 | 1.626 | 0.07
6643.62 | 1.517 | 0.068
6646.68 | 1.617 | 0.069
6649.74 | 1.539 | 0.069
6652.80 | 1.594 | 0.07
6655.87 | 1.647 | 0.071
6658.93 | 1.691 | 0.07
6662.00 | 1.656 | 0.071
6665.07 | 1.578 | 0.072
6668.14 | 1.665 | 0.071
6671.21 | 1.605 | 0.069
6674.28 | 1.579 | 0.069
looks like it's -19.8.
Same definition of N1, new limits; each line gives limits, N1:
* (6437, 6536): -15.6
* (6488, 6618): -13.0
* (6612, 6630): -20.5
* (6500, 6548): -19.4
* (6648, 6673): -21.0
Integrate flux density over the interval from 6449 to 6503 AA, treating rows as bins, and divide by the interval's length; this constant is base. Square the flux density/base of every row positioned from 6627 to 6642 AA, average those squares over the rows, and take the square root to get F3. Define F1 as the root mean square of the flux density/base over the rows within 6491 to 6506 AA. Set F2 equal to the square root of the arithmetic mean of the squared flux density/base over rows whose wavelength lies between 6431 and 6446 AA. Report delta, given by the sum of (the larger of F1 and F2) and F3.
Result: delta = 1.98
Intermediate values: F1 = 0.95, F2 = 1.02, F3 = 0.96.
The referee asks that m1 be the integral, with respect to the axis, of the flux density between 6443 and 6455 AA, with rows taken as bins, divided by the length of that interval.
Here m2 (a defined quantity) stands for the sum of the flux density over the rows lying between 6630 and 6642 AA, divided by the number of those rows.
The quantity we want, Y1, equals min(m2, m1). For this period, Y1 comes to 1.53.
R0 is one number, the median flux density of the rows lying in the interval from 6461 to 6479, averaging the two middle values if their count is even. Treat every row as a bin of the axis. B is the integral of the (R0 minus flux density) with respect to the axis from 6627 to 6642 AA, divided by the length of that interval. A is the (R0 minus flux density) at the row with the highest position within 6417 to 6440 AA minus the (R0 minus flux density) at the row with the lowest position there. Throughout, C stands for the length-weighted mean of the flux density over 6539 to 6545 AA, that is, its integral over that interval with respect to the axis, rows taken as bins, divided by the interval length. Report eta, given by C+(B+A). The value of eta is 1.8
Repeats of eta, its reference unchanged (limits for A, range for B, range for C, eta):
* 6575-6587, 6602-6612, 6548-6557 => 1.6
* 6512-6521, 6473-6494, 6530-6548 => 1.7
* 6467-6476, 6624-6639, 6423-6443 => 2.0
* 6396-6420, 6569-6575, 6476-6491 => 1.7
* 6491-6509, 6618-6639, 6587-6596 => 1.5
